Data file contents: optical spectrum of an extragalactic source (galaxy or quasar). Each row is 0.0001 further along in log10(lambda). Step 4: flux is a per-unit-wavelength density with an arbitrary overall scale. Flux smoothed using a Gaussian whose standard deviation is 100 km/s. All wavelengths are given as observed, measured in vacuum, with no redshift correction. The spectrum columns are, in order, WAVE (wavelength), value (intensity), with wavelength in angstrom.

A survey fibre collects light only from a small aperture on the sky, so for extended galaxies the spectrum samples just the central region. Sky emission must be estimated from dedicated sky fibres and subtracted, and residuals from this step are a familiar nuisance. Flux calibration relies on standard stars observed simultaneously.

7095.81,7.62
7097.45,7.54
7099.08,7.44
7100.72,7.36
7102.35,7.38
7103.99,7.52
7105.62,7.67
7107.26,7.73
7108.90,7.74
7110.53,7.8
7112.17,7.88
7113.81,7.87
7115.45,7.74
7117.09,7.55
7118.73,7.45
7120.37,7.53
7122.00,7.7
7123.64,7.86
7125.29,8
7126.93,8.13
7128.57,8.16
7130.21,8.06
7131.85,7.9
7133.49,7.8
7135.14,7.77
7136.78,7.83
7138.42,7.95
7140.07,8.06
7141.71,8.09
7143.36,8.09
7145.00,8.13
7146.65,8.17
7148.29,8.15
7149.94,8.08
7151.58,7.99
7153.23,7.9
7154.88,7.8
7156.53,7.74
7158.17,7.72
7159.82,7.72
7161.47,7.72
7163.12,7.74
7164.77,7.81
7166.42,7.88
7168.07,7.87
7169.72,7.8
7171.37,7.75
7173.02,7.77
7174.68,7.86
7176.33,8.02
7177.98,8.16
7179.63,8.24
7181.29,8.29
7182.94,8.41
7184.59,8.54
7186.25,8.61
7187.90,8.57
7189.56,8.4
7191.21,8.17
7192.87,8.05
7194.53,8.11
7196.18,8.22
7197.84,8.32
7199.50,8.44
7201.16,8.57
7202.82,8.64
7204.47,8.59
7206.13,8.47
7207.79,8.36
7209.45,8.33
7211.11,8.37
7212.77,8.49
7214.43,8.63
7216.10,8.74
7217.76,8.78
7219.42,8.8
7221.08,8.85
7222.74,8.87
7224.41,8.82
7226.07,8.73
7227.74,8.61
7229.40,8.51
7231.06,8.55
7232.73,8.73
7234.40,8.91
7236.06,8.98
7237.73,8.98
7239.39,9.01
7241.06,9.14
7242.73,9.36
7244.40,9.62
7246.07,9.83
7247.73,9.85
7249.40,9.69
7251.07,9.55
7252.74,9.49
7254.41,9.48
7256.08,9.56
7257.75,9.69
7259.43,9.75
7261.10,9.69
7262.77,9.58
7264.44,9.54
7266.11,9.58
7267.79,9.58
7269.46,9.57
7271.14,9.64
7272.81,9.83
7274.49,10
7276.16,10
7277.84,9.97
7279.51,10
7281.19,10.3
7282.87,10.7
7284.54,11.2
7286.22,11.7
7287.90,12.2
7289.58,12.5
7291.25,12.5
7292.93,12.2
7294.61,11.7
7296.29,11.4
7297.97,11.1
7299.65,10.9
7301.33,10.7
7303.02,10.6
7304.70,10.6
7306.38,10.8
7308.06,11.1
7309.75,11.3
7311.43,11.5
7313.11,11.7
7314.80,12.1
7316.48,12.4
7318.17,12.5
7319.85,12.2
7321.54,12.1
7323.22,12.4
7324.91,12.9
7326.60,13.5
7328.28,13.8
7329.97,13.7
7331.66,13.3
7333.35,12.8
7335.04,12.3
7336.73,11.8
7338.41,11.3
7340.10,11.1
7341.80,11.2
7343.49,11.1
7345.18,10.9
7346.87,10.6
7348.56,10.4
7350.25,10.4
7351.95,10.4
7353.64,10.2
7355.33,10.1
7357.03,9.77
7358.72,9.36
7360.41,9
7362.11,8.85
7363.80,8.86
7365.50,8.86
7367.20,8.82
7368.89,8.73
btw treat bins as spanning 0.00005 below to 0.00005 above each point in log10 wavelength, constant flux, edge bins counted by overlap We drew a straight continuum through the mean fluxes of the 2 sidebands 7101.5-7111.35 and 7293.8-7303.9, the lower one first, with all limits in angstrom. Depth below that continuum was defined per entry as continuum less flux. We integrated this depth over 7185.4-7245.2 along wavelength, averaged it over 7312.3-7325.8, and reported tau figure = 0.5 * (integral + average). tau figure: 27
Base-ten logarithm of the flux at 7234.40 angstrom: 0.95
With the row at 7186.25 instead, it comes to 0.94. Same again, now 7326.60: 1.13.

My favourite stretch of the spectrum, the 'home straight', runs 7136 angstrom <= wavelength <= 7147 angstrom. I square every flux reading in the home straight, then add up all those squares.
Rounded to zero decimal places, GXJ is 453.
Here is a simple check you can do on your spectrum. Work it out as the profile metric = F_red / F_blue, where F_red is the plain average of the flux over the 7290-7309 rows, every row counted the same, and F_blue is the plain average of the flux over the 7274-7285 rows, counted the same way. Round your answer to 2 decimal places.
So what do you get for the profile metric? 1.09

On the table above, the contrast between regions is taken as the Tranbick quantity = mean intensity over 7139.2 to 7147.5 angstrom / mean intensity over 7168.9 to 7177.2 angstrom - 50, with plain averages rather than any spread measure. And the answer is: -49.0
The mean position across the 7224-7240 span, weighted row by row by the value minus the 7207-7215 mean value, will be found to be 7233.5 angstrom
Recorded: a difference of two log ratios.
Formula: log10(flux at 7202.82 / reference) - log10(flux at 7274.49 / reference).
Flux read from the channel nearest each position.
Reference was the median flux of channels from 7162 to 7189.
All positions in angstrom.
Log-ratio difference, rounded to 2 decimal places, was -0.06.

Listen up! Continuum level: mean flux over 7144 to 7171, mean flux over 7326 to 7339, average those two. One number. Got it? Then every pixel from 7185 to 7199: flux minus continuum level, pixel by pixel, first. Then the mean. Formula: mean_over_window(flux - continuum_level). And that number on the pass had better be -2.0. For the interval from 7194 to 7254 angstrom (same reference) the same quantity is -1.5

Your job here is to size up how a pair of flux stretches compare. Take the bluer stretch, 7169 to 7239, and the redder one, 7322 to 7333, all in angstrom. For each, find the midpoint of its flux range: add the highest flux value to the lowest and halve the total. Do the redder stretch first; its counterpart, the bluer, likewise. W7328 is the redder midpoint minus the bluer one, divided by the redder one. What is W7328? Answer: 0.36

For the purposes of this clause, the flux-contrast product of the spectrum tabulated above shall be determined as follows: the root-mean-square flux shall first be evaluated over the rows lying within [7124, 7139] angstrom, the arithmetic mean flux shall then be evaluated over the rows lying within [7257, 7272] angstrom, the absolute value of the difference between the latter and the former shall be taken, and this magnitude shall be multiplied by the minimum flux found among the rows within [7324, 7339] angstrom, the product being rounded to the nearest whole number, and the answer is 19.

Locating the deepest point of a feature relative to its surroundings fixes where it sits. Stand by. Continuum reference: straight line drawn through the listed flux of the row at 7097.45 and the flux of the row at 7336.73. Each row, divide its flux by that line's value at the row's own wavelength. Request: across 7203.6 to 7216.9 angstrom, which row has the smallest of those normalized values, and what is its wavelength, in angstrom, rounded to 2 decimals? 7209.45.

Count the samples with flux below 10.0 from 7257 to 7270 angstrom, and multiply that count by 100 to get 800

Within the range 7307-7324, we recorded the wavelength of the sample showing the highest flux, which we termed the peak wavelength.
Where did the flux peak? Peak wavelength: 7318.17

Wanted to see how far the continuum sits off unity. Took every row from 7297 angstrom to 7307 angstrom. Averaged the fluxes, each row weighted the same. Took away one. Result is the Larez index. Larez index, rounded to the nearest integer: 10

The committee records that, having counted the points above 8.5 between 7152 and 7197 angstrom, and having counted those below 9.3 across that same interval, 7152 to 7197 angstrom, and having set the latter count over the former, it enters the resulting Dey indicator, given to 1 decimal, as 9.0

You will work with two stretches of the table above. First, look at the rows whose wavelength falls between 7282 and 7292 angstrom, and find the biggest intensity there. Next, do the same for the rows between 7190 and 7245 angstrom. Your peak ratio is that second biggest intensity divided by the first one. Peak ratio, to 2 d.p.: 0.77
